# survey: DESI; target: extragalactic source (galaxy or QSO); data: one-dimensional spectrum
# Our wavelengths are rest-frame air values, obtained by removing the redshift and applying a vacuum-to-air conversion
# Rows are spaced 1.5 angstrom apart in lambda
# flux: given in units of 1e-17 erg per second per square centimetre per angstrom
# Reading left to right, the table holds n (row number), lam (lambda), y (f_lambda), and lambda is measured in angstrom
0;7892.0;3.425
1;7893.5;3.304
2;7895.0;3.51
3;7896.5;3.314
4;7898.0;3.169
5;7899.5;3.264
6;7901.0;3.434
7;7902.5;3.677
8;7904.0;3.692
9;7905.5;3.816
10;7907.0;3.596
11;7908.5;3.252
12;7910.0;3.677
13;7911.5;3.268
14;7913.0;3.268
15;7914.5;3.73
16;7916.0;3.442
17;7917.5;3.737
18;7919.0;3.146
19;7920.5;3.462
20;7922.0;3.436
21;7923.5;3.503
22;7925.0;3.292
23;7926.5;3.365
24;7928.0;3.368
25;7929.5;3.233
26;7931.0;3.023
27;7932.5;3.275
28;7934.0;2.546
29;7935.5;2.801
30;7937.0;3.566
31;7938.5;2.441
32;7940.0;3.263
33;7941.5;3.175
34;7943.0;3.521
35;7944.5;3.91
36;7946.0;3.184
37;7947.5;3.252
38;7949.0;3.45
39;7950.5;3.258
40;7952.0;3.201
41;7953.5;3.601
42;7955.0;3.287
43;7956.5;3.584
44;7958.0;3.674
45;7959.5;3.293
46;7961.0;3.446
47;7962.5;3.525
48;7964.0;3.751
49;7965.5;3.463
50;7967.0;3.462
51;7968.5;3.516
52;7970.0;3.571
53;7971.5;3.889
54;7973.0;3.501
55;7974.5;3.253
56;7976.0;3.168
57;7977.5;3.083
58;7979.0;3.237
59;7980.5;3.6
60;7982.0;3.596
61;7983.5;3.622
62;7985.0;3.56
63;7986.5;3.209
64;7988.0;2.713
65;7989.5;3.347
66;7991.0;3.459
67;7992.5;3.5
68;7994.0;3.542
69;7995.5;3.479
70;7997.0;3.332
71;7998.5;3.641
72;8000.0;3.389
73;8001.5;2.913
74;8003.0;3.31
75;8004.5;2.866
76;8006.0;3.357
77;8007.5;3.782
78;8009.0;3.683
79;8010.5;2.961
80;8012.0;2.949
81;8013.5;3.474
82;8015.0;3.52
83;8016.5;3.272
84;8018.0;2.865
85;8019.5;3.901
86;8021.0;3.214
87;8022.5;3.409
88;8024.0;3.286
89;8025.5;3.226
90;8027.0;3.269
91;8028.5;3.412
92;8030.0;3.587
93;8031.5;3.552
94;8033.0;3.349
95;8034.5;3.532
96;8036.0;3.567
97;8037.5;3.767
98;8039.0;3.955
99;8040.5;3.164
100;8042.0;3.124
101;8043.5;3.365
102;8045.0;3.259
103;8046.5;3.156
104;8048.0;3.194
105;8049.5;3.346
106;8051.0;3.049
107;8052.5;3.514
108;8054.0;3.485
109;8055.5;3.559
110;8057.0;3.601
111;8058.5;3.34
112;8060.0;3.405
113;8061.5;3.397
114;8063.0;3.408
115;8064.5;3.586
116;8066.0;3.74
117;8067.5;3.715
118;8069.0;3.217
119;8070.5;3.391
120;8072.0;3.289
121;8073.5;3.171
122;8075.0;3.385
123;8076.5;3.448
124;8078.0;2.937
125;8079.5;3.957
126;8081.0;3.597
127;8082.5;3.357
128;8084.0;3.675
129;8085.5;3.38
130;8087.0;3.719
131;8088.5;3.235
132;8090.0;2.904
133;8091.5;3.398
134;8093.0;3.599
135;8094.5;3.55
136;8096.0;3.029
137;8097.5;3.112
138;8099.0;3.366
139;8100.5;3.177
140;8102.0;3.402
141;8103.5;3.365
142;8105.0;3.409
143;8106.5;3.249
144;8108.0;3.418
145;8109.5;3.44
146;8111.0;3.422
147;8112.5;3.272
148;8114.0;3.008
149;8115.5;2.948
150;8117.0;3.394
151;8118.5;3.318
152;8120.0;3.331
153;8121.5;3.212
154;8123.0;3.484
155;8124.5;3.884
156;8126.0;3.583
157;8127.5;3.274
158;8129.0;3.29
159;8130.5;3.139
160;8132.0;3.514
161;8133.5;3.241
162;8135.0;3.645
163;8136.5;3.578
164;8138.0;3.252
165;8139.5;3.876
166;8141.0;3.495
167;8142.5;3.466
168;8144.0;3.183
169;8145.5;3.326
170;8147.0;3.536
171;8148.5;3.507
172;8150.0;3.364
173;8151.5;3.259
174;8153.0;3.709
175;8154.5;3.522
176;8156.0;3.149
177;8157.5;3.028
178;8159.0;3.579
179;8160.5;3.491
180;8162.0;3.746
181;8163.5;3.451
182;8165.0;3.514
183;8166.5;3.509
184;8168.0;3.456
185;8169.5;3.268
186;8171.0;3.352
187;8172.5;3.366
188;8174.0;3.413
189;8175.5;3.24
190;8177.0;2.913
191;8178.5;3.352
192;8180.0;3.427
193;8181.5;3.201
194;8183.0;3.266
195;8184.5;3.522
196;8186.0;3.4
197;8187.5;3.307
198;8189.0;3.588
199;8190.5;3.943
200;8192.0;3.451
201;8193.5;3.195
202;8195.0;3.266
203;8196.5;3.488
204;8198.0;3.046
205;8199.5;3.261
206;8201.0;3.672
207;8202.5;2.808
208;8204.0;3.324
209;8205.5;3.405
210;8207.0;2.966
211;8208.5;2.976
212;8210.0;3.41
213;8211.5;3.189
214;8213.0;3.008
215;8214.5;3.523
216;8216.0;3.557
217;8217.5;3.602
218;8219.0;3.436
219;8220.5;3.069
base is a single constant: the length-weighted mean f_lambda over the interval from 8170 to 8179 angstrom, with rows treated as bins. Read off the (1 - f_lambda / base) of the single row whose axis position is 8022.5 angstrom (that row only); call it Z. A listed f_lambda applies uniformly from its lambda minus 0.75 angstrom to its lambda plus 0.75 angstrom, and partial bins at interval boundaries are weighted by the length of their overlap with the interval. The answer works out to -0.042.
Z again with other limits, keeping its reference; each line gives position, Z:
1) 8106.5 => 0.007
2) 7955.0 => -0.005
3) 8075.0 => -0.035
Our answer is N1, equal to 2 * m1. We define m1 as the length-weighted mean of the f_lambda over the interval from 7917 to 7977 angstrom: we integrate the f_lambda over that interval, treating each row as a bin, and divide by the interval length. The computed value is 6.71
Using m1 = 3.36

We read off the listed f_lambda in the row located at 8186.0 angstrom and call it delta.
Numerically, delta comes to 3.4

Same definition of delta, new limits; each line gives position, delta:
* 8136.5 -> 3.578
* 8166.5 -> 3.509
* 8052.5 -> 3.514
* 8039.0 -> 3.955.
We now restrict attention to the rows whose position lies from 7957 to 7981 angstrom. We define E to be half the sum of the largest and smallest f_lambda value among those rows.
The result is 3.49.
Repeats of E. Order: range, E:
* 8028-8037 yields 3.47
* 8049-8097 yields 3.43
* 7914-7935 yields 3.14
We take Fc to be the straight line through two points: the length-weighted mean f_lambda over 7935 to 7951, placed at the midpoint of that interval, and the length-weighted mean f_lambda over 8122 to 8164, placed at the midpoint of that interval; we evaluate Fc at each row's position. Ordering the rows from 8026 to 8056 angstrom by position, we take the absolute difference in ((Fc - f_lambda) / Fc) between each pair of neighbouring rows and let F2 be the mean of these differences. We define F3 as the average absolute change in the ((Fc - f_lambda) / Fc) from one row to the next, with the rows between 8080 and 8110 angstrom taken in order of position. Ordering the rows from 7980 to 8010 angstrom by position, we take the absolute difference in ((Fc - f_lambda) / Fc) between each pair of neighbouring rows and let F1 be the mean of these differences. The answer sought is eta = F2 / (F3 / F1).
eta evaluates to 0.062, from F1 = 0.077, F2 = 0.055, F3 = 0.069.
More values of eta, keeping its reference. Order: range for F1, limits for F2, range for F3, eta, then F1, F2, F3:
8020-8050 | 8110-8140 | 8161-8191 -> 0.071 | 0.048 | 0.071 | 0.048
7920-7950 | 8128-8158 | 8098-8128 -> 0.149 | 0.105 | 0.072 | 0.050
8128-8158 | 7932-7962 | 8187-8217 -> 0.094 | 0.072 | 0.119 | 0.091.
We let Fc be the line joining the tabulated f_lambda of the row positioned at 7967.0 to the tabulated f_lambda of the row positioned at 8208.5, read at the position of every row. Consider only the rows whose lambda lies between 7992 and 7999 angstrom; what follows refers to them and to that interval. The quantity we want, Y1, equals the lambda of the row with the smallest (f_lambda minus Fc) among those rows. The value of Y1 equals 7997.0 angstrom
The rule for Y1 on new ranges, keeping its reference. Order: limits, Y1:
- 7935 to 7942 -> 7938.5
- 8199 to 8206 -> 8202.5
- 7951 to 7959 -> 7952.0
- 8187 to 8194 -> 8193.5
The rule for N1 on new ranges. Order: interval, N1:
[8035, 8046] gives 6.90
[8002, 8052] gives 6.71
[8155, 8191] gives 6.78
